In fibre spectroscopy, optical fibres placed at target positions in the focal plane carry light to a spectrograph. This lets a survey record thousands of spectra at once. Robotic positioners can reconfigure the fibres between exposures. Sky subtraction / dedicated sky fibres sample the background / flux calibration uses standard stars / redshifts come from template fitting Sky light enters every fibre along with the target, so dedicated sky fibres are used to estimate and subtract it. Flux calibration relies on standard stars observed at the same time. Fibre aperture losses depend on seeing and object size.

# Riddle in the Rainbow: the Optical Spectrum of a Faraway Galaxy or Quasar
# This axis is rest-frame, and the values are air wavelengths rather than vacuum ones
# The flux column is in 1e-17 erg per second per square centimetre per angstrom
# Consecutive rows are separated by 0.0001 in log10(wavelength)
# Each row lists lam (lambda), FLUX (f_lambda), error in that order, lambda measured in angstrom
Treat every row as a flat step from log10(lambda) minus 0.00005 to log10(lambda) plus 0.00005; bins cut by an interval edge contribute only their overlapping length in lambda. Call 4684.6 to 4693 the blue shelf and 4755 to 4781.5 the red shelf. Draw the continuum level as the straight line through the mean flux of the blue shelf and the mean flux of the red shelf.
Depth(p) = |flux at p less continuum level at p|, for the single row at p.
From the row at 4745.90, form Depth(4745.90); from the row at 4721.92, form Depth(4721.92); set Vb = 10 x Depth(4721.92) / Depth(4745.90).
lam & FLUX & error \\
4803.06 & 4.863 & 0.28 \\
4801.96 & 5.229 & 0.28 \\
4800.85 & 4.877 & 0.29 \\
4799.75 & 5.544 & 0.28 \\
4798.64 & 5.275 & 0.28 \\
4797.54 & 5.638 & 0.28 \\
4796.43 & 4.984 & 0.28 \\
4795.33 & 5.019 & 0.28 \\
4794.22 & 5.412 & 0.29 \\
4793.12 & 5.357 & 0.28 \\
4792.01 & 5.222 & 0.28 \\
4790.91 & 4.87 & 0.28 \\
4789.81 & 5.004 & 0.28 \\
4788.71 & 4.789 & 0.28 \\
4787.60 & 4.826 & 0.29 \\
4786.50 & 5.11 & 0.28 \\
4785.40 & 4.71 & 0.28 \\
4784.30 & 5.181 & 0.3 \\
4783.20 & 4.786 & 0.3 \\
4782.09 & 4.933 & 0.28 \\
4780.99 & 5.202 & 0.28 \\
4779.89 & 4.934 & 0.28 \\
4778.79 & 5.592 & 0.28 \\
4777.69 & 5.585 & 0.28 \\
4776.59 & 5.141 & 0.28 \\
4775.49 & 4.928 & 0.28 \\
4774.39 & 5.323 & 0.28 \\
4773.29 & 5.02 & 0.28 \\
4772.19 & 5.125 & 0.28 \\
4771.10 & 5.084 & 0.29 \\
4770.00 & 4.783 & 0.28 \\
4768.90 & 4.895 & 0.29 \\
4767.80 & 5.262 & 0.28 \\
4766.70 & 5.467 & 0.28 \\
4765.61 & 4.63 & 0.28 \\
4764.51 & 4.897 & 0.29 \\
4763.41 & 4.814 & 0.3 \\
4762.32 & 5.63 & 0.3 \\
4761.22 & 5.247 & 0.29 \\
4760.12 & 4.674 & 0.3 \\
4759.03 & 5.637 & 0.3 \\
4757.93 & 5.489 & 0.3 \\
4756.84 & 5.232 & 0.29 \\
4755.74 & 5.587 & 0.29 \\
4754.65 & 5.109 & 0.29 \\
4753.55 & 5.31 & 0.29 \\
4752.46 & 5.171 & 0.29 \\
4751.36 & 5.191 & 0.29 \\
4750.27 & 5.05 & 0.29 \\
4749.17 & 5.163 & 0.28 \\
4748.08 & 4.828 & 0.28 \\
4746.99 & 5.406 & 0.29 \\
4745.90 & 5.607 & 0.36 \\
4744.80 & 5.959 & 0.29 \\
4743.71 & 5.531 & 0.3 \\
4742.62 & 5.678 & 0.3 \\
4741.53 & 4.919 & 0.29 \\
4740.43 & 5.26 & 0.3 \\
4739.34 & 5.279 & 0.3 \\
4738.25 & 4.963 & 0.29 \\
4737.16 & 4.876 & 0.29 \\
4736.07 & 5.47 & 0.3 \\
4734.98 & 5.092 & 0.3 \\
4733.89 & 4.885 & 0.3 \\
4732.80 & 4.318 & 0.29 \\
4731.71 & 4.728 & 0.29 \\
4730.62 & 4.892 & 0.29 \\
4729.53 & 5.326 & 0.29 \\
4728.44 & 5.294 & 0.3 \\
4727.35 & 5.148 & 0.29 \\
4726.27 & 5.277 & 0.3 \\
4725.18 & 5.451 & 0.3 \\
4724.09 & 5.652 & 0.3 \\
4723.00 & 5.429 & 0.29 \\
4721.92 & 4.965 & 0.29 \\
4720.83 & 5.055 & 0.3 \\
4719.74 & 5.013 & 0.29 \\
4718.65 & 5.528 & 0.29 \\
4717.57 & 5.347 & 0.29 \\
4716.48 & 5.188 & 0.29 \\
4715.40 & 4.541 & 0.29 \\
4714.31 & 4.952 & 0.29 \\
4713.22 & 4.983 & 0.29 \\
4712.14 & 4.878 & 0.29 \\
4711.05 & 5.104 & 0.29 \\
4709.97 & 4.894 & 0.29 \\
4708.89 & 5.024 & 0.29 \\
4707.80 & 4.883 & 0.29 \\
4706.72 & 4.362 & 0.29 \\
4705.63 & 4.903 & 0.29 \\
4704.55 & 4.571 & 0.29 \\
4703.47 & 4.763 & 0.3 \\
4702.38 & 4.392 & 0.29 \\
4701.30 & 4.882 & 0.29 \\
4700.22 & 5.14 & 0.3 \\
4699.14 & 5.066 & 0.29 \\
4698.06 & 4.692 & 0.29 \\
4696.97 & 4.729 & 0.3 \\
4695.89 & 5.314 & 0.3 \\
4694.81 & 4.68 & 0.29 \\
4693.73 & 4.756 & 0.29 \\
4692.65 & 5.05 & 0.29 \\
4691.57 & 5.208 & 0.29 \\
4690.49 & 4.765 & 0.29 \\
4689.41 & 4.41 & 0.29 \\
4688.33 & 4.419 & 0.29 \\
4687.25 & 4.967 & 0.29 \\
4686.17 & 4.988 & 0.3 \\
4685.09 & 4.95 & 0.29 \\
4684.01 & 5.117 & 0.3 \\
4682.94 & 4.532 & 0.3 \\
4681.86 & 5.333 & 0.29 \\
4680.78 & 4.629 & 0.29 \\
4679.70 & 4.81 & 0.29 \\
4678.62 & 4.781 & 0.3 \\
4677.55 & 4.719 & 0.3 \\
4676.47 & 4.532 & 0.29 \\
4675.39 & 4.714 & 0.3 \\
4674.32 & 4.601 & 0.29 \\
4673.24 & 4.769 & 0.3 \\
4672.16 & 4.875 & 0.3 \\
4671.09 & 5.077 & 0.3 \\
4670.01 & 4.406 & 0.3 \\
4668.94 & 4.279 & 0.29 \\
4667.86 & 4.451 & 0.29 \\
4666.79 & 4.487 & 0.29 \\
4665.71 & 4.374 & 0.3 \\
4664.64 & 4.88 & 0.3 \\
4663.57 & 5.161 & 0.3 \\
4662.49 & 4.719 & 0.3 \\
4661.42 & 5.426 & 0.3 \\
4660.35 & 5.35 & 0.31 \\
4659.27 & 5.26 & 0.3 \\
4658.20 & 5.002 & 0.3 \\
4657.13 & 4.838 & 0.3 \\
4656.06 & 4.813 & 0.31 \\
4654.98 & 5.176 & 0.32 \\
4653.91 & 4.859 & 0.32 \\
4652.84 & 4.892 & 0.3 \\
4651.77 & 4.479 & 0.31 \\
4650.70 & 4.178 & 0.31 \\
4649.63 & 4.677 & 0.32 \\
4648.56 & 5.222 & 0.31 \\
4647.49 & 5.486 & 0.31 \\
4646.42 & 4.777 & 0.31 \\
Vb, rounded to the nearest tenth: 0.3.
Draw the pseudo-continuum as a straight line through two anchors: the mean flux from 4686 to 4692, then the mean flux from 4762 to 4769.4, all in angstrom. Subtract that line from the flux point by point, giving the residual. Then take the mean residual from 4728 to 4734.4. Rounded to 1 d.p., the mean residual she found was 0.0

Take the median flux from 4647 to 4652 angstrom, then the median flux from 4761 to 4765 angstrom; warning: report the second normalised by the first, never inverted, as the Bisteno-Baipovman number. 1.08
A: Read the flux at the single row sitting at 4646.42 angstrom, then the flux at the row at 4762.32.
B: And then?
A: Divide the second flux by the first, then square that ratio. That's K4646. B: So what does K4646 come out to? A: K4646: 1.39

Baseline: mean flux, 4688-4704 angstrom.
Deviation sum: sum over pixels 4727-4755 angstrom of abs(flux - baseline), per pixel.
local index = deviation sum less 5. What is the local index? 5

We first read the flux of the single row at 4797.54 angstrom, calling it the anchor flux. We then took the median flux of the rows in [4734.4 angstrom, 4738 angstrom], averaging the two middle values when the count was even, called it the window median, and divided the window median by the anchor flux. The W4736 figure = 0.90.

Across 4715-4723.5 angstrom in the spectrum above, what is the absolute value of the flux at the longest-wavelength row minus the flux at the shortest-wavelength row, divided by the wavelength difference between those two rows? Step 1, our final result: 0.12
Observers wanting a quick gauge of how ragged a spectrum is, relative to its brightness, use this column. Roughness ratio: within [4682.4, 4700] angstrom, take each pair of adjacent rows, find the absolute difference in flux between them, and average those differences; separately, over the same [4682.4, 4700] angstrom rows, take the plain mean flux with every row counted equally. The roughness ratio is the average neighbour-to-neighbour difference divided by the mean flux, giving 0.059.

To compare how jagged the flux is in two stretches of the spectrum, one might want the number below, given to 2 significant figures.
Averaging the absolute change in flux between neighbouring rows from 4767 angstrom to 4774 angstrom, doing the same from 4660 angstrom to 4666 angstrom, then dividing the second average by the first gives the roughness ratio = 2.2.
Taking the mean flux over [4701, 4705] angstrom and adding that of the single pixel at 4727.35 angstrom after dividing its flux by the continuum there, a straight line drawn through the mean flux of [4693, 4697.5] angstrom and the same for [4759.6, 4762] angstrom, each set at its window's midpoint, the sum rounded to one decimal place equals 5.7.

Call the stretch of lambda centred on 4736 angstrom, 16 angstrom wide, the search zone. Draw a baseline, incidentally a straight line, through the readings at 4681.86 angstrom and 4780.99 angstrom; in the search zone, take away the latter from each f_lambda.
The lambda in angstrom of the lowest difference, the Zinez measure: 4732.80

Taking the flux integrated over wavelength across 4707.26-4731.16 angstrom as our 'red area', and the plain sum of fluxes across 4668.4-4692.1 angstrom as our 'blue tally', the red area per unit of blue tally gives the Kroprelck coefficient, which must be 1.17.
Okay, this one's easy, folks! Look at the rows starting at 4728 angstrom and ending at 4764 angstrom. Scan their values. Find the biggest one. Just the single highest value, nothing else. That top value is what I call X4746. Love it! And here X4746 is 5.959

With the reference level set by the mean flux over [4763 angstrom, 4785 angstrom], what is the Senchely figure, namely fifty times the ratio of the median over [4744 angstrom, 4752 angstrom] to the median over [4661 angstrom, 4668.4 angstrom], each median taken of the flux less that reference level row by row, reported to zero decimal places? -16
